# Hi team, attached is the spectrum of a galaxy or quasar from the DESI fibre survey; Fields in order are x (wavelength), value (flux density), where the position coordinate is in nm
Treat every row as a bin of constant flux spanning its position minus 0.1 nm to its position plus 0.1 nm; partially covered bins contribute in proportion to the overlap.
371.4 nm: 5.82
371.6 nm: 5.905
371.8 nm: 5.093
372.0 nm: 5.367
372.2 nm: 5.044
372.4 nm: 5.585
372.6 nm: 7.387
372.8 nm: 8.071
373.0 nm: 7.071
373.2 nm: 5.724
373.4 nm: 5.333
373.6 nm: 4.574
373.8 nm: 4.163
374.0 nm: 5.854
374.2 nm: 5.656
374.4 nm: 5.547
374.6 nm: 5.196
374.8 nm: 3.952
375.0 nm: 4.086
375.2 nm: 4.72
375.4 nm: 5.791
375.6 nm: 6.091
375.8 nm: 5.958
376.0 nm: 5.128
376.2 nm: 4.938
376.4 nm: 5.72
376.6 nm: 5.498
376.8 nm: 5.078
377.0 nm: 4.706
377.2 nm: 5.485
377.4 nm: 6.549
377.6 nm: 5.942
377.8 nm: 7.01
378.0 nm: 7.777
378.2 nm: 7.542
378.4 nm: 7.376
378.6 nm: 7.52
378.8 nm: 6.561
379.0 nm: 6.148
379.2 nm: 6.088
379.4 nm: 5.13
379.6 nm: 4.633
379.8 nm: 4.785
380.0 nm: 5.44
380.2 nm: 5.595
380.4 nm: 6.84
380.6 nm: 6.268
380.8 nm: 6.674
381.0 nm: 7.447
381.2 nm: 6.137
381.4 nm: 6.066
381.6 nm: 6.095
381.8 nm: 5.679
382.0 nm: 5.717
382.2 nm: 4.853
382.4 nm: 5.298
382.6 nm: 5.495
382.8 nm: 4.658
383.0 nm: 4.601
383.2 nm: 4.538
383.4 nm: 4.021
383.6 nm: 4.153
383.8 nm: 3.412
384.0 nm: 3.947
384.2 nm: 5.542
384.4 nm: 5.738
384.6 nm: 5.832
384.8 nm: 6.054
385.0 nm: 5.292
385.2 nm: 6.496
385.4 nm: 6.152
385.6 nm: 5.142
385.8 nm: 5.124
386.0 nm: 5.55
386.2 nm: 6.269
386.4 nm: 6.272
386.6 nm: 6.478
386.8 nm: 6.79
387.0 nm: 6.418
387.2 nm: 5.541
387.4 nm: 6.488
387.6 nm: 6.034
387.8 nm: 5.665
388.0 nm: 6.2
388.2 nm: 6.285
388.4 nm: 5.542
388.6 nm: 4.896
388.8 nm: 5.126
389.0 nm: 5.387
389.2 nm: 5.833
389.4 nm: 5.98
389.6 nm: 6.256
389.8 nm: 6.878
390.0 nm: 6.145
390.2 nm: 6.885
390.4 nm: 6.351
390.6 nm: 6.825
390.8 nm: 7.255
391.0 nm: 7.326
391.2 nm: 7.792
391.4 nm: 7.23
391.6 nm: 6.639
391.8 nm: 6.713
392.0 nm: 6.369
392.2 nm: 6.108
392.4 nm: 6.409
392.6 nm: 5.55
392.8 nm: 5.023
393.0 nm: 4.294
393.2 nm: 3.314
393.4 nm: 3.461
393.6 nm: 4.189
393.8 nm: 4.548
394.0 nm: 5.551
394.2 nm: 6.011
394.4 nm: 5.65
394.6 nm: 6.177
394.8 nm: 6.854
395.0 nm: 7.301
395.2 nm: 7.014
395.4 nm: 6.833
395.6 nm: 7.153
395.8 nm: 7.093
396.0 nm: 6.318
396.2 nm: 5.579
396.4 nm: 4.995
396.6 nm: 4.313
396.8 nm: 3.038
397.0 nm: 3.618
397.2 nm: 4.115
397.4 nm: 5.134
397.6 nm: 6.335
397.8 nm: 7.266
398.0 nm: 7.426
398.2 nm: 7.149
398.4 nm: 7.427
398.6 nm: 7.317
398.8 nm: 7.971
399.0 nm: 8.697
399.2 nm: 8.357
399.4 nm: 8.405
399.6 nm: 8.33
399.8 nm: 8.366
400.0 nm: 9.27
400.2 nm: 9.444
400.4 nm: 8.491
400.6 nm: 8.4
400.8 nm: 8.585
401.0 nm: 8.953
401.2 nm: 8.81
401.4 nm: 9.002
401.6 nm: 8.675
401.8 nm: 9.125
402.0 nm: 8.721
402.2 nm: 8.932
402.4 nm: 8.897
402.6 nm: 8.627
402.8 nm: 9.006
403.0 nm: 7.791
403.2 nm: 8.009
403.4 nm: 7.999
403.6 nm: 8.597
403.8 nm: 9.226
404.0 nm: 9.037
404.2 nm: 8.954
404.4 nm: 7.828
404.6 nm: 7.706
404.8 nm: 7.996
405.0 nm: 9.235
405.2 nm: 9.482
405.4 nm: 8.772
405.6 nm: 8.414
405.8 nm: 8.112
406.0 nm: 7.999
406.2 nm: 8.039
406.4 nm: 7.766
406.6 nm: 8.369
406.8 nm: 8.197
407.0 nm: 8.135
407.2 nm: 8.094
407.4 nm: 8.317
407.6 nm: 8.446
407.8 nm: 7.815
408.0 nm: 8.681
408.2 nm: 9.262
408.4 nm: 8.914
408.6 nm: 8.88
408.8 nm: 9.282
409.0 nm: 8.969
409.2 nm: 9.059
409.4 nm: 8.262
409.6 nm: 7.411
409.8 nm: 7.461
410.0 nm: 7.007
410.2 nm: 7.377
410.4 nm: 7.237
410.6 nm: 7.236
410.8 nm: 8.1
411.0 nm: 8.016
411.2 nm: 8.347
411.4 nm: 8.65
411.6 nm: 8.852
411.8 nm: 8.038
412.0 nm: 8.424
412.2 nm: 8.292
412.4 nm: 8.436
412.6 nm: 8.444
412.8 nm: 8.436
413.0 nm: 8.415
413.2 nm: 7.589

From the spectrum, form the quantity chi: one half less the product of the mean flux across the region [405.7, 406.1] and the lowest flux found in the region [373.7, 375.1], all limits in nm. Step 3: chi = -31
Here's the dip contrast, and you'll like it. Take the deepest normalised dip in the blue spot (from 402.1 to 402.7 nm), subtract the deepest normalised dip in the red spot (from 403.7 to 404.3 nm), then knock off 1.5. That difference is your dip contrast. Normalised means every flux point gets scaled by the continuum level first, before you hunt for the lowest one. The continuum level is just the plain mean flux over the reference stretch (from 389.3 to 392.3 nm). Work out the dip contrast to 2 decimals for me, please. -1.55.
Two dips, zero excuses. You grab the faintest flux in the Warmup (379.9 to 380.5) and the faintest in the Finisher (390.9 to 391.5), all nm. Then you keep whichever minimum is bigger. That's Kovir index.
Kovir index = 7.2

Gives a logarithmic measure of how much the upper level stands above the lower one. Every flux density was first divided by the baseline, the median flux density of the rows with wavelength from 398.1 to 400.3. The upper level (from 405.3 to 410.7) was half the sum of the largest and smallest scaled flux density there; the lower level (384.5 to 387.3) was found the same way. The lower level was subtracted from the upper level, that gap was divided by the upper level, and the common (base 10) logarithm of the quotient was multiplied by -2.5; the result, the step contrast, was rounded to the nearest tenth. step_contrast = 1.4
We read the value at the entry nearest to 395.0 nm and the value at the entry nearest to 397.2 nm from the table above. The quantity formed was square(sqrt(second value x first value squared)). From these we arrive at 219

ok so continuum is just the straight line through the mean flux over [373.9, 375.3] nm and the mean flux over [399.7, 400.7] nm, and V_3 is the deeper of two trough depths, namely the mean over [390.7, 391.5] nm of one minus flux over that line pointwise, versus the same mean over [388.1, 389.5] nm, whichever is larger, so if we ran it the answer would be 0.21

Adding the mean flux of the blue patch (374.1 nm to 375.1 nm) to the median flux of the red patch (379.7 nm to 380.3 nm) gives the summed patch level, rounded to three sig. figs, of 10.3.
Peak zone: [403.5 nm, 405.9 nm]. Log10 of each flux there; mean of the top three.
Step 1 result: 0.97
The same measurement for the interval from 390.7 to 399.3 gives 0.92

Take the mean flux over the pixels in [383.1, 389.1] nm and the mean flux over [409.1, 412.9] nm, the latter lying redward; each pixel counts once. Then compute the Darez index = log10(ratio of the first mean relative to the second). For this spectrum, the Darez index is -0.16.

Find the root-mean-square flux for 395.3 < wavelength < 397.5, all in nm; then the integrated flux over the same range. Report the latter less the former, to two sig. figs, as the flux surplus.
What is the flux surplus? 6.2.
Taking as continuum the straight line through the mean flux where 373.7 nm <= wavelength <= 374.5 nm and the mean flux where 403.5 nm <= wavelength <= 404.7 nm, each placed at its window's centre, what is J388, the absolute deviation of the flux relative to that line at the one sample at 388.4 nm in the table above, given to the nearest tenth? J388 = 1.3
